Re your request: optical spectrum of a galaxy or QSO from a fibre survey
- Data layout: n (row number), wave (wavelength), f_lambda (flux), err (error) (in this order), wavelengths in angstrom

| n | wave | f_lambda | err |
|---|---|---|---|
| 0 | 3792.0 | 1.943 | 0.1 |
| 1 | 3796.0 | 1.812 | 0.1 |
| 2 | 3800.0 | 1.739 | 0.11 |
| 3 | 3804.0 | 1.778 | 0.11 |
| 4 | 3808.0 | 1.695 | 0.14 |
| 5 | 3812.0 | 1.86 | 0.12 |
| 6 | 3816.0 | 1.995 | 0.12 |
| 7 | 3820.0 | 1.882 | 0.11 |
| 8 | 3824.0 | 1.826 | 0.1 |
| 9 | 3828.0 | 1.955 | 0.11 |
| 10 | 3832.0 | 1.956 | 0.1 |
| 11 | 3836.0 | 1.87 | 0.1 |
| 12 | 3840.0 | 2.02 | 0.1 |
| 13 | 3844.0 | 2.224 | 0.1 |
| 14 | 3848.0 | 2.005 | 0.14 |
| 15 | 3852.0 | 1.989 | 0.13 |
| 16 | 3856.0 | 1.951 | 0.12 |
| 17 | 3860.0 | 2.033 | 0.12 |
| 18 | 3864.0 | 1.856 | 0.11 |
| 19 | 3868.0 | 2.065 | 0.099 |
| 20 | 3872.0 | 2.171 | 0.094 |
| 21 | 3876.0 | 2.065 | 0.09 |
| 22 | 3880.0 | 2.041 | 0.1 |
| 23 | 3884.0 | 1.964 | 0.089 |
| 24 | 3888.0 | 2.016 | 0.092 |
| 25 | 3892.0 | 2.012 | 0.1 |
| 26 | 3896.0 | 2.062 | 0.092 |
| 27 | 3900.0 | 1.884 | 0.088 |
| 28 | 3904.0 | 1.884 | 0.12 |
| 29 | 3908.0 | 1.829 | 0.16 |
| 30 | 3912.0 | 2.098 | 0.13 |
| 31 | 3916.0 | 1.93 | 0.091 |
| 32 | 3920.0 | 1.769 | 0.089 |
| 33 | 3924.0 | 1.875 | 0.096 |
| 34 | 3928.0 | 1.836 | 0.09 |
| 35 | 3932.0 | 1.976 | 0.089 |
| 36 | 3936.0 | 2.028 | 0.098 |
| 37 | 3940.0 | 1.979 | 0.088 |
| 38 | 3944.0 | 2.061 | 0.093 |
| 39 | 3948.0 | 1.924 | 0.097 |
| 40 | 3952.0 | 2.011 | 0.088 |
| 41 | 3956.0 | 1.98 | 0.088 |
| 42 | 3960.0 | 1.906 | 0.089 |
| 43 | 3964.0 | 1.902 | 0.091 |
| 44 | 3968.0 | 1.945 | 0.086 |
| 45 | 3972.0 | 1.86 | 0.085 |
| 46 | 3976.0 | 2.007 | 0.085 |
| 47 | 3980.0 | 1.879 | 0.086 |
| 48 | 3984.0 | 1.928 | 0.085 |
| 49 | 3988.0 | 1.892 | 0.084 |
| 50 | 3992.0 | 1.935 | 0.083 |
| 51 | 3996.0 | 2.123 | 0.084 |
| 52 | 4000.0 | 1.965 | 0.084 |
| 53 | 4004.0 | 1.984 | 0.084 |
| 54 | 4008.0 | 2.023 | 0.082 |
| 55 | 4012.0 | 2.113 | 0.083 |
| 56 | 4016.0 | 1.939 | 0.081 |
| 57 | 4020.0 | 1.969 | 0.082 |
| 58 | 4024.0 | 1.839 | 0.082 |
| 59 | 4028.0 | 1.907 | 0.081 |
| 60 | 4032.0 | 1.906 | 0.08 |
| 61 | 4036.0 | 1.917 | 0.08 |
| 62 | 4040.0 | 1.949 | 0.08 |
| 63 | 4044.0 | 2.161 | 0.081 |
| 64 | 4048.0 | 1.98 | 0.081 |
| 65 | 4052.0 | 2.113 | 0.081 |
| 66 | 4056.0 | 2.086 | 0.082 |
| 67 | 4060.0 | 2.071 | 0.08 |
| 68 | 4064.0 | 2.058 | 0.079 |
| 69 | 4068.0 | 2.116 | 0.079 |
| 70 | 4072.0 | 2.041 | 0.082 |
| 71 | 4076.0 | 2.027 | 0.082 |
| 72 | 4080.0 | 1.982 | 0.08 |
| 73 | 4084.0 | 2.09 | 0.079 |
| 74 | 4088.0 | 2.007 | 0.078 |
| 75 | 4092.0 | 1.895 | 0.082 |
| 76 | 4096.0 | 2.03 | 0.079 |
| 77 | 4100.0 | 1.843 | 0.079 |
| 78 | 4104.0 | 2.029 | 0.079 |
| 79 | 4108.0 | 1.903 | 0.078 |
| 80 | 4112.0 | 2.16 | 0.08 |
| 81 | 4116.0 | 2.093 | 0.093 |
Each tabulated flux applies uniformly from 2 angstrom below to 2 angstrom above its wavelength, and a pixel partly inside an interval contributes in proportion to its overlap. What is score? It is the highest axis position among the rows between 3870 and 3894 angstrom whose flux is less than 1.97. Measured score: 3884.0 angstrom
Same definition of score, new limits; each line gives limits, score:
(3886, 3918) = 3916.0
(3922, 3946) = 3928.0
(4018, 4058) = 4040.0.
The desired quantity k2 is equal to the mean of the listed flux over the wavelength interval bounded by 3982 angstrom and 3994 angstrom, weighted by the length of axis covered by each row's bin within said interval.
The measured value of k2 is 1.92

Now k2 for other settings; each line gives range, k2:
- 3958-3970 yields 1.92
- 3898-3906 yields 1.88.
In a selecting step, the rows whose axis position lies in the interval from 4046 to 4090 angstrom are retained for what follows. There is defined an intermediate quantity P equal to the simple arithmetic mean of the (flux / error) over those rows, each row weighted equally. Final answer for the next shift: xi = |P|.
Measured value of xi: 25.6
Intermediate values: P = 26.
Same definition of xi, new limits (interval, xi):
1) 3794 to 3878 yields 17.8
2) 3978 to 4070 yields 24.4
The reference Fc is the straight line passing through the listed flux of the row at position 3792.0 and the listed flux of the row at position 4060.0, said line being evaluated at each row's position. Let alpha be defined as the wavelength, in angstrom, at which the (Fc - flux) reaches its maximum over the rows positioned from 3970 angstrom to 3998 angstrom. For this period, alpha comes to 3972.0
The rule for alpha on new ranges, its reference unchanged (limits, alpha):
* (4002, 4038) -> 4024.0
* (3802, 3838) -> 3808.0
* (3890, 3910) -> 3908.0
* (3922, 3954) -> 3928.0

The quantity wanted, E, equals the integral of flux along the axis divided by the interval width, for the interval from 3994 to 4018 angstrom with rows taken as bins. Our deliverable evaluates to 2.02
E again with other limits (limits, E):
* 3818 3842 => 1.92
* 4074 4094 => 2.00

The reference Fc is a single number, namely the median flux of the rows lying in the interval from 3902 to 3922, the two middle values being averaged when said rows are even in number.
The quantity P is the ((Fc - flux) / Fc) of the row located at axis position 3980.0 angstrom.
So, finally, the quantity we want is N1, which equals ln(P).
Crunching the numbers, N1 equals -5.9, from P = 0.00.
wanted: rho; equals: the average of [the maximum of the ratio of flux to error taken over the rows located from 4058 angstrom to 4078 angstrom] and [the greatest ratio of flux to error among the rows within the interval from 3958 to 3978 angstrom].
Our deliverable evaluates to 25.2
